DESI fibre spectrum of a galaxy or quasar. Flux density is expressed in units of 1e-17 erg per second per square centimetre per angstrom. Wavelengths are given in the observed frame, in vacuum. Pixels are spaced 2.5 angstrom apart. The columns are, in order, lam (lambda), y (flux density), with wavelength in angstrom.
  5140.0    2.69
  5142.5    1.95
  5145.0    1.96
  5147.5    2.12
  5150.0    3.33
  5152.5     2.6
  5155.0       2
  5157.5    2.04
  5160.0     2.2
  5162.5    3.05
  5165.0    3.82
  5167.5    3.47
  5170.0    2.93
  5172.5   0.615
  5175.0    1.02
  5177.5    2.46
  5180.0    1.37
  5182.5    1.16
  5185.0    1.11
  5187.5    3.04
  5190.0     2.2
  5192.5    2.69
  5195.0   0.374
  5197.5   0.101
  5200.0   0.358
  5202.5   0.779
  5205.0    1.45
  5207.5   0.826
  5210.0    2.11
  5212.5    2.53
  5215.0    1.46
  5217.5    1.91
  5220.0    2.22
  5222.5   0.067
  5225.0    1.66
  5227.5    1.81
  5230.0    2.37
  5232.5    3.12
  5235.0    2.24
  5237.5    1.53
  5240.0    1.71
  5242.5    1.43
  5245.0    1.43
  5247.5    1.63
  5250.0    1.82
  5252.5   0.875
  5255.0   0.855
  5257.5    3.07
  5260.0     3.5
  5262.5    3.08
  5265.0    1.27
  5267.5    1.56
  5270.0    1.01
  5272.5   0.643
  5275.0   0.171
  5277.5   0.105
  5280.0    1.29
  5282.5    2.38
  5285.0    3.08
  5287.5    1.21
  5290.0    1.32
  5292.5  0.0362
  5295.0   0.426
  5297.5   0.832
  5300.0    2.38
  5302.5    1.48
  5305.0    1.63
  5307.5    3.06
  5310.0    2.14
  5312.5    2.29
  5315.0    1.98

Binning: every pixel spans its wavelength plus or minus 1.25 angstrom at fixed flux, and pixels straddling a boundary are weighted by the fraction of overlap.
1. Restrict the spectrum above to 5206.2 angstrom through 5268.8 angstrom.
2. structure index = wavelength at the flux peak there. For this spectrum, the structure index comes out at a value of 5260.0 angstrom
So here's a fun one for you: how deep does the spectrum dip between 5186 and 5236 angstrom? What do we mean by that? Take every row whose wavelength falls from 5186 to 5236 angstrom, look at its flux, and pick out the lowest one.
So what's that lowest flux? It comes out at 0.067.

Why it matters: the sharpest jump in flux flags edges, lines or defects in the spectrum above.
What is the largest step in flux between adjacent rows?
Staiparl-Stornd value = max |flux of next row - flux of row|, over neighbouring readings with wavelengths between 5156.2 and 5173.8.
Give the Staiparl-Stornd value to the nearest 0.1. 2.3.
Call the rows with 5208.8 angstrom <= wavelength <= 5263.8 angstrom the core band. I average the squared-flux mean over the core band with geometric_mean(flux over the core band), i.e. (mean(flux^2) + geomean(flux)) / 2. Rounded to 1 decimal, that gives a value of 3.0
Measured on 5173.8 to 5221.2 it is 2.1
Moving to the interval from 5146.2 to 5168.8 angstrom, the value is 5.3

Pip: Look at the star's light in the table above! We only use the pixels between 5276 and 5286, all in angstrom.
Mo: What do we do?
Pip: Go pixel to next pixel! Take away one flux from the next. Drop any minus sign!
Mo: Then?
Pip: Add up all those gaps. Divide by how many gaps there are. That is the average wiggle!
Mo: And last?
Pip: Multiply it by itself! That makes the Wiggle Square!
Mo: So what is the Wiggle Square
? 1.0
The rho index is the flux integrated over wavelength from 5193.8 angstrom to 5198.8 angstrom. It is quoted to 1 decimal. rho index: 1.2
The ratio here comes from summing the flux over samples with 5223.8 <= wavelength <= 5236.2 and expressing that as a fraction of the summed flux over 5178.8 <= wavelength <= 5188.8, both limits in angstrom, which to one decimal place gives 1.7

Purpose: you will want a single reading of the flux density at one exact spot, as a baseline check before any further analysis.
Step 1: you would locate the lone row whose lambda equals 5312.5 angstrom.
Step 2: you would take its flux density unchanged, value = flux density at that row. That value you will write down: 2.29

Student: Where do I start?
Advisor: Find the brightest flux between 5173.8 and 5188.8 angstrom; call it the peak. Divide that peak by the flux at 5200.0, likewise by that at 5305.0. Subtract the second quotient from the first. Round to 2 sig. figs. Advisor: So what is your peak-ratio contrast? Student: 6.6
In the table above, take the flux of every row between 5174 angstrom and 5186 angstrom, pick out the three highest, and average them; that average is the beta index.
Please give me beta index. 1.7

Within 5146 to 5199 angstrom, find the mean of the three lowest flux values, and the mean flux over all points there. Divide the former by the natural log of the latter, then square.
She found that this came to 0.2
